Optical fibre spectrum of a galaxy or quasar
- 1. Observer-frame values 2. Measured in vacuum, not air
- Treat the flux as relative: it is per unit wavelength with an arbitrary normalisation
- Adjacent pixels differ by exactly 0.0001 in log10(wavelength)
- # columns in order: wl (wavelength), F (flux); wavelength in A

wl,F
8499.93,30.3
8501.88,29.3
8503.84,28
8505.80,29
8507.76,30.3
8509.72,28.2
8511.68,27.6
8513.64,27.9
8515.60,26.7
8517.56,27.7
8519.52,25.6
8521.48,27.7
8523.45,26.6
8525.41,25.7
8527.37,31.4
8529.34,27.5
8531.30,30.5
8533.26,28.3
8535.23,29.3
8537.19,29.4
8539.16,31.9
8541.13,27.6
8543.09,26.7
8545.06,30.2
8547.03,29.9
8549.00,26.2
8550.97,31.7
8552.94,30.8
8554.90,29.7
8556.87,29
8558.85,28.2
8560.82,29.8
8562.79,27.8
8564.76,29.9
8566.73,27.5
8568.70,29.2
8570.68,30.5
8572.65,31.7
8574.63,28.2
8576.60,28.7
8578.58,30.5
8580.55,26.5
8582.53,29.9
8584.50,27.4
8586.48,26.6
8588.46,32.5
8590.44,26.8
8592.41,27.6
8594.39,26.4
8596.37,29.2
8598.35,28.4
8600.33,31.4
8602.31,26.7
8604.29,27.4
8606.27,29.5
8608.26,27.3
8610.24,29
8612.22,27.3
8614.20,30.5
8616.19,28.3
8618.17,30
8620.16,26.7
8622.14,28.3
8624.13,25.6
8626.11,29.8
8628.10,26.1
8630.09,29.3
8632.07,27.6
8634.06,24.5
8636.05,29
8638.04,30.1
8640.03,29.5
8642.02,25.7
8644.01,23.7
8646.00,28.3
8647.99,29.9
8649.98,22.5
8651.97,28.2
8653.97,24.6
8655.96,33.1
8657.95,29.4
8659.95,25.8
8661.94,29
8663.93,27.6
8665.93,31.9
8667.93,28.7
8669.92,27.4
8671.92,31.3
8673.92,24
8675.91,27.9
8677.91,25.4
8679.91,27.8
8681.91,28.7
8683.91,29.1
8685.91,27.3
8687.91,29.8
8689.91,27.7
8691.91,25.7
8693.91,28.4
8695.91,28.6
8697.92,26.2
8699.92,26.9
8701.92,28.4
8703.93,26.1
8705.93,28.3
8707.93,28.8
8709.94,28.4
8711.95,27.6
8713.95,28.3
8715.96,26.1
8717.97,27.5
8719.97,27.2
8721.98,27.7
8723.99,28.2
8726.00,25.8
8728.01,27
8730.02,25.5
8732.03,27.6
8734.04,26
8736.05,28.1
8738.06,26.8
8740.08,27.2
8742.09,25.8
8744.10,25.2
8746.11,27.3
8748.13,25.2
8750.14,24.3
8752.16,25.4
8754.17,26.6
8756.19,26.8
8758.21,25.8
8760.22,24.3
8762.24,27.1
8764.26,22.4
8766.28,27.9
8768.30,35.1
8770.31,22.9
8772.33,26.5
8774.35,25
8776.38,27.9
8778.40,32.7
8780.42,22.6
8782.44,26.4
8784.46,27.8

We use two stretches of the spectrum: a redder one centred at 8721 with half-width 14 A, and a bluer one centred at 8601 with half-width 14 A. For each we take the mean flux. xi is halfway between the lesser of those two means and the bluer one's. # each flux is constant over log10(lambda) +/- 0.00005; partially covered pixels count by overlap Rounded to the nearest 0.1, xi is 27.9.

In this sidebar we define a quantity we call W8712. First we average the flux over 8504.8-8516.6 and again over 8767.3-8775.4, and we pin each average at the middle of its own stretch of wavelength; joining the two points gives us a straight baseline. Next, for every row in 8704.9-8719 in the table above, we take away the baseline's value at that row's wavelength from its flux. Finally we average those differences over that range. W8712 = 0.3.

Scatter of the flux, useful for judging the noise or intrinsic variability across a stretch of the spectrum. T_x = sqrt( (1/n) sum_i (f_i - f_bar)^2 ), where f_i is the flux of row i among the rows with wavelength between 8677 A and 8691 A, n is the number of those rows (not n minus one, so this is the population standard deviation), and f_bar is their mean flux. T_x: 1.3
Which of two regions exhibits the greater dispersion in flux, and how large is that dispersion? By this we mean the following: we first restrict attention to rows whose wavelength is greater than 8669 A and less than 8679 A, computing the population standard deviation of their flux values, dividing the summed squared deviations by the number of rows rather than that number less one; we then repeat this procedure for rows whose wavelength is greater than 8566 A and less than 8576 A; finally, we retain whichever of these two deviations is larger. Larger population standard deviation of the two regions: 2.5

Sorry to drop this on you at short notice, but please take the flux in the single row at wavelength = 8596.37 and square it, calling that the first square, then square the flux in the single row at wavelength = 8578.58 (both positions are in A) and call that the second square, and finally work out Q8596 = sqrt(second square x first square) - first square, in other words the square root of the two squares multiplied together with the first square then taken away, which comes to 38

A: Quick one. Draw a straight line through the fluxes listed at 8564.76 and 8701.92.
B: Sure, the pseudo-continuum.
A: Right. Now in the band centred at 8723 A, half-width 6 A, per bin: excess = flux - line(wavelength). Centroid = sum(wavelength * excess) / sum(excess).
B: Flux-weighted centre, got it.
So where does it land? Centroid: 8724.0 A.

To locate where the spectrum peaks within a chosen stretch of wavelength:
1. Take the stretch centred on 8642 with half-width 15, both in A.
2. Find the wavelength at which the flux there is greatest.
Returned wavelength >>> 8655.96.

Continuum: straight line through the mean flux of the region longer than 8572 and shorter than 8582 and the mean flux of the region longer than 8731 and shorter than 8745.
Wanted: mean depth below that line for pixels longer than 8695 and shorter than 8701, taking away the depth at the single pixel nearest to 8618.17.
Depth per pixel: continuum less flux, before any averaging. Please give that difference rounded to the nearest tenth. 1.6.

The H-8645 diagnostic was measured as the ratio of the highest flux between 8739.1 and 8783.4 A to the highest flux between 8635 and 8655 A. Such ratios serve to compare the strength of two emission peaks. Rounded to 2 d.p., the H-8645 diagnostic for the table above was 1.17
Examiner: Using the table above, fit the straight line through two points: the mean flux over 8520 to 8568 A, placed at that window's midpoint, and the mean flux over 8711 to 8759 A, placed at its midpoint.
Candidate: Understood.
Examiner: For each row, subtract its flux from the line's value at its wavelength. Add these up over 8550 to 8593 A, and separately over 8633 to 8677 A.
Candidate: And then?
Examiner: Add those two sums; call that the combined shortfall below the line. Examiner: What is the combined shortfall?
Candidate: -18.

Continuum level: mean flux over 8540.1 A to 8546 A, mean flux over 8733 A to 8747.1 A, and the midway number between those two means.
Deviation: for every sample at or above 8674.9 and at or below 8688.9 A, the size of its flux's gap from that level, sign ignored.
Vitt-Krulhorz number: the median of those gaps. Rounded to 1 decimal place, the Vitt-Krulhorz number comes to 1.3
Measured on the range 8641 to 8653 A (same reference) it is 2.1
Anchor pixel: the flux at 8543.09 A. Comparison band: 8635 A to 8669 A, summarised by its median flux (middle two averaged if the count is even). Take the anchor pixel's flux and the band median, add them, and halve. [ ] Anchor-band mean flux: 27.7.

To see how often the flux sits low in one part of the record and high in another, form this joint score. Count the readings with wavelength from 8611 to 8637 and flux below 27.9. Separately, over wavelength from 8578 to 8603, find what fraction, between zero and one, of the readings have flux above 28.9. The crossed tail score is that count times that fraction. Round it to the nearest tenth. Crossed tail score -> 2.3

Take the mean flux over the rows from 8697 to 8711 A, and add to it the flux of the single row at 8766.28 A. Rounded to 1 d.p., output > 55.5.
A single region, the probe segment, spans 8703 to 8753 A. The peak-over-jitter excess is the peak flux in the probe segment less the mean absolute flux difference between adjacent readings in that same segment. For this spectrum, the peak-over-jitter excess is 27.5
